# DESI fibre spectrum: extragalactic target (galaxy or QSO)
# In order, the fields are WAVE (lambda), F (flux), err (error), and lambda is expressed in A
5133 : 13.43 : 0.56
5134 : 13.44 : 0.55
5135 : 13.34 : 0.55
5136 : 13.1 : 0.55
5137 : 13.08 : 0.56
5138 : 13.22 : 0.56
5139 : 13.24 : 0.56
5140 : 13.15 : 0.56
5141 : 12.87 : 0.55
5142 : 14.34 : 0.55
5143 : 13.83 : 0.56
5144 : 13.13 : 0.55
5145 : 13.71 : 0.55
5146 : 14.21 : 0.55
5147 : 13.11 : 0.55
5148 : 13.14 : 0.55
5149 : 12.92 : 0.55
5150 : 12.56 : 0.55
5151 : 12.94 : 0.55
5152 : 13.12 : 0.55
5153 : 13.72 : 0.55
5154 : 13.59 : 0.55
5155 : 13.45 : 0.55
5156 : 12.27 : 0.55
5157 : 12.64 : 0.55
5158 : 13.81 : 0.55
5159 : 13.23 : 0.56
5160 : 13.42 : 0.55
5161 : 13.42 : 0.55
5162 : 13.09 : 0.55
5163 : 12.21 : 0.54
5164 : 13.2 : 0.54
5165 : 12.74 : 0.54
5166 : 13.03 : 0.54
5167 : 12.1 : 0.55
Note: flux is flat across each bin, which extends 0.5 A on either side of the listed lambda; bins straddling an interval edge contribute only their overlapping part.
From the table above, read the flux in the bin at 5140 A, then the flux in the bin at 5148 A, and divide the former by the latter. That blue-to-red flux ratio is 1.00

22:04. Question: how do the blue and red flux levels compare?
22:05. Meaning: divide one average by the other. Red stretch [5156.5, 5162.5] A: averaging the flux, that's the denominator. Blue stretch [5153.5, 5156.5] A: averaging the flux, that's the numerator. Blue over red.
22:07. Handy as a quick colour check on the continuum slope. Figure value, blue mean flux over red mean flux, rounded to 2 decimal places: 0.99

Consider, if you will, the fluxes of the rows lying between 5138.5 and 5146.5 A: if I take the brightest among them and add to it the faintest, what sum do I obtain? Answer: 27.2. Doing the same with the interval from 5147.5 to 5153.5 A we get 26.3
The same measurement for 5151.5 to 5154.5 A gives 26.8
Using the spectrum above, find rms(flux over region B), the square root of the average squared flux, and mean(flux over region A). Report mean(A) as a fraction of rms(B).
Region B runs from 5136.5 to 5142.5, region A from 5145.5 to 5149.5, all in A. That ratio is 1.00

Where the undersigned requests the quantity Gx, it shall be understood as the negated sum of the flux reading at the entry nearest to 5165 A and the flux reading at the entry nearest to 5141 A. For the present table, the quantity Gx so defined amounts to -25.6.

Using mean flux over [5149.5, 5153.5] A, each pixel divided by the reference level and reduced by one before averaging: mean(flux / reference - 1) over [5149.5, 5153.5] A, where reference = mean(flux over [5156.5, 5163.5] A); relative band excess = -0.002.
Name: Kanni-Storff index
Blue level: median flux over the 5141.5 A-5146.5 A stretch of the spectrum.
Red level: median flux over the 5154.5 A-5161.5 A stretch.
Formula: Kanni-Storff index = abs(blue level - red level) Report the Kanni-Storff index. 0.41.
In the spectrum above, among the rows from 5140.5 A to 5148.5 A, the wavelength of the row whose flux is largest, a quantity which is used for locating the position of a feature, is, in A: 5142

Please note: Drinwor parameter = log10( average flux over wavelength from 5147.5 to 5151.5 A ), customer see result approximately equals 1.11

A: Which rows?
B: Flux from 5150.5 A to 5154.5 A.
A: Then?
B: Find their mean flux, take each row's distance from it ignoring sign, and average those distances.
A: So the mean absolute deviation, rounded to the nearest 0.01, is 0.31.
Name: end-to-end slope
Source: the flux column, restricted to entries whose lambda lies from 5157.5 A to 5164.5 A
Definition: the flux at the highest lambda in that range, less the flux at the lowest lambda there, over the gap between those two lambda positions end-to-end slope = -0.10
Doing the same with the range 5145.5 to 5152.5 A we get -0.18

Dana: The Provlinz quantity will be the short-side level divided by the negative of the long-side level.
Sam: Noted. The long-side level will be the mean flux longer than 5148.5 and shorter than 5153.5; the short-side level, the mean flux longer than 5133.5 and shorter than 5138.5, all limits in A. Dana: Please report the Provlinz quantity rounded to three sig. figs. -1.01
